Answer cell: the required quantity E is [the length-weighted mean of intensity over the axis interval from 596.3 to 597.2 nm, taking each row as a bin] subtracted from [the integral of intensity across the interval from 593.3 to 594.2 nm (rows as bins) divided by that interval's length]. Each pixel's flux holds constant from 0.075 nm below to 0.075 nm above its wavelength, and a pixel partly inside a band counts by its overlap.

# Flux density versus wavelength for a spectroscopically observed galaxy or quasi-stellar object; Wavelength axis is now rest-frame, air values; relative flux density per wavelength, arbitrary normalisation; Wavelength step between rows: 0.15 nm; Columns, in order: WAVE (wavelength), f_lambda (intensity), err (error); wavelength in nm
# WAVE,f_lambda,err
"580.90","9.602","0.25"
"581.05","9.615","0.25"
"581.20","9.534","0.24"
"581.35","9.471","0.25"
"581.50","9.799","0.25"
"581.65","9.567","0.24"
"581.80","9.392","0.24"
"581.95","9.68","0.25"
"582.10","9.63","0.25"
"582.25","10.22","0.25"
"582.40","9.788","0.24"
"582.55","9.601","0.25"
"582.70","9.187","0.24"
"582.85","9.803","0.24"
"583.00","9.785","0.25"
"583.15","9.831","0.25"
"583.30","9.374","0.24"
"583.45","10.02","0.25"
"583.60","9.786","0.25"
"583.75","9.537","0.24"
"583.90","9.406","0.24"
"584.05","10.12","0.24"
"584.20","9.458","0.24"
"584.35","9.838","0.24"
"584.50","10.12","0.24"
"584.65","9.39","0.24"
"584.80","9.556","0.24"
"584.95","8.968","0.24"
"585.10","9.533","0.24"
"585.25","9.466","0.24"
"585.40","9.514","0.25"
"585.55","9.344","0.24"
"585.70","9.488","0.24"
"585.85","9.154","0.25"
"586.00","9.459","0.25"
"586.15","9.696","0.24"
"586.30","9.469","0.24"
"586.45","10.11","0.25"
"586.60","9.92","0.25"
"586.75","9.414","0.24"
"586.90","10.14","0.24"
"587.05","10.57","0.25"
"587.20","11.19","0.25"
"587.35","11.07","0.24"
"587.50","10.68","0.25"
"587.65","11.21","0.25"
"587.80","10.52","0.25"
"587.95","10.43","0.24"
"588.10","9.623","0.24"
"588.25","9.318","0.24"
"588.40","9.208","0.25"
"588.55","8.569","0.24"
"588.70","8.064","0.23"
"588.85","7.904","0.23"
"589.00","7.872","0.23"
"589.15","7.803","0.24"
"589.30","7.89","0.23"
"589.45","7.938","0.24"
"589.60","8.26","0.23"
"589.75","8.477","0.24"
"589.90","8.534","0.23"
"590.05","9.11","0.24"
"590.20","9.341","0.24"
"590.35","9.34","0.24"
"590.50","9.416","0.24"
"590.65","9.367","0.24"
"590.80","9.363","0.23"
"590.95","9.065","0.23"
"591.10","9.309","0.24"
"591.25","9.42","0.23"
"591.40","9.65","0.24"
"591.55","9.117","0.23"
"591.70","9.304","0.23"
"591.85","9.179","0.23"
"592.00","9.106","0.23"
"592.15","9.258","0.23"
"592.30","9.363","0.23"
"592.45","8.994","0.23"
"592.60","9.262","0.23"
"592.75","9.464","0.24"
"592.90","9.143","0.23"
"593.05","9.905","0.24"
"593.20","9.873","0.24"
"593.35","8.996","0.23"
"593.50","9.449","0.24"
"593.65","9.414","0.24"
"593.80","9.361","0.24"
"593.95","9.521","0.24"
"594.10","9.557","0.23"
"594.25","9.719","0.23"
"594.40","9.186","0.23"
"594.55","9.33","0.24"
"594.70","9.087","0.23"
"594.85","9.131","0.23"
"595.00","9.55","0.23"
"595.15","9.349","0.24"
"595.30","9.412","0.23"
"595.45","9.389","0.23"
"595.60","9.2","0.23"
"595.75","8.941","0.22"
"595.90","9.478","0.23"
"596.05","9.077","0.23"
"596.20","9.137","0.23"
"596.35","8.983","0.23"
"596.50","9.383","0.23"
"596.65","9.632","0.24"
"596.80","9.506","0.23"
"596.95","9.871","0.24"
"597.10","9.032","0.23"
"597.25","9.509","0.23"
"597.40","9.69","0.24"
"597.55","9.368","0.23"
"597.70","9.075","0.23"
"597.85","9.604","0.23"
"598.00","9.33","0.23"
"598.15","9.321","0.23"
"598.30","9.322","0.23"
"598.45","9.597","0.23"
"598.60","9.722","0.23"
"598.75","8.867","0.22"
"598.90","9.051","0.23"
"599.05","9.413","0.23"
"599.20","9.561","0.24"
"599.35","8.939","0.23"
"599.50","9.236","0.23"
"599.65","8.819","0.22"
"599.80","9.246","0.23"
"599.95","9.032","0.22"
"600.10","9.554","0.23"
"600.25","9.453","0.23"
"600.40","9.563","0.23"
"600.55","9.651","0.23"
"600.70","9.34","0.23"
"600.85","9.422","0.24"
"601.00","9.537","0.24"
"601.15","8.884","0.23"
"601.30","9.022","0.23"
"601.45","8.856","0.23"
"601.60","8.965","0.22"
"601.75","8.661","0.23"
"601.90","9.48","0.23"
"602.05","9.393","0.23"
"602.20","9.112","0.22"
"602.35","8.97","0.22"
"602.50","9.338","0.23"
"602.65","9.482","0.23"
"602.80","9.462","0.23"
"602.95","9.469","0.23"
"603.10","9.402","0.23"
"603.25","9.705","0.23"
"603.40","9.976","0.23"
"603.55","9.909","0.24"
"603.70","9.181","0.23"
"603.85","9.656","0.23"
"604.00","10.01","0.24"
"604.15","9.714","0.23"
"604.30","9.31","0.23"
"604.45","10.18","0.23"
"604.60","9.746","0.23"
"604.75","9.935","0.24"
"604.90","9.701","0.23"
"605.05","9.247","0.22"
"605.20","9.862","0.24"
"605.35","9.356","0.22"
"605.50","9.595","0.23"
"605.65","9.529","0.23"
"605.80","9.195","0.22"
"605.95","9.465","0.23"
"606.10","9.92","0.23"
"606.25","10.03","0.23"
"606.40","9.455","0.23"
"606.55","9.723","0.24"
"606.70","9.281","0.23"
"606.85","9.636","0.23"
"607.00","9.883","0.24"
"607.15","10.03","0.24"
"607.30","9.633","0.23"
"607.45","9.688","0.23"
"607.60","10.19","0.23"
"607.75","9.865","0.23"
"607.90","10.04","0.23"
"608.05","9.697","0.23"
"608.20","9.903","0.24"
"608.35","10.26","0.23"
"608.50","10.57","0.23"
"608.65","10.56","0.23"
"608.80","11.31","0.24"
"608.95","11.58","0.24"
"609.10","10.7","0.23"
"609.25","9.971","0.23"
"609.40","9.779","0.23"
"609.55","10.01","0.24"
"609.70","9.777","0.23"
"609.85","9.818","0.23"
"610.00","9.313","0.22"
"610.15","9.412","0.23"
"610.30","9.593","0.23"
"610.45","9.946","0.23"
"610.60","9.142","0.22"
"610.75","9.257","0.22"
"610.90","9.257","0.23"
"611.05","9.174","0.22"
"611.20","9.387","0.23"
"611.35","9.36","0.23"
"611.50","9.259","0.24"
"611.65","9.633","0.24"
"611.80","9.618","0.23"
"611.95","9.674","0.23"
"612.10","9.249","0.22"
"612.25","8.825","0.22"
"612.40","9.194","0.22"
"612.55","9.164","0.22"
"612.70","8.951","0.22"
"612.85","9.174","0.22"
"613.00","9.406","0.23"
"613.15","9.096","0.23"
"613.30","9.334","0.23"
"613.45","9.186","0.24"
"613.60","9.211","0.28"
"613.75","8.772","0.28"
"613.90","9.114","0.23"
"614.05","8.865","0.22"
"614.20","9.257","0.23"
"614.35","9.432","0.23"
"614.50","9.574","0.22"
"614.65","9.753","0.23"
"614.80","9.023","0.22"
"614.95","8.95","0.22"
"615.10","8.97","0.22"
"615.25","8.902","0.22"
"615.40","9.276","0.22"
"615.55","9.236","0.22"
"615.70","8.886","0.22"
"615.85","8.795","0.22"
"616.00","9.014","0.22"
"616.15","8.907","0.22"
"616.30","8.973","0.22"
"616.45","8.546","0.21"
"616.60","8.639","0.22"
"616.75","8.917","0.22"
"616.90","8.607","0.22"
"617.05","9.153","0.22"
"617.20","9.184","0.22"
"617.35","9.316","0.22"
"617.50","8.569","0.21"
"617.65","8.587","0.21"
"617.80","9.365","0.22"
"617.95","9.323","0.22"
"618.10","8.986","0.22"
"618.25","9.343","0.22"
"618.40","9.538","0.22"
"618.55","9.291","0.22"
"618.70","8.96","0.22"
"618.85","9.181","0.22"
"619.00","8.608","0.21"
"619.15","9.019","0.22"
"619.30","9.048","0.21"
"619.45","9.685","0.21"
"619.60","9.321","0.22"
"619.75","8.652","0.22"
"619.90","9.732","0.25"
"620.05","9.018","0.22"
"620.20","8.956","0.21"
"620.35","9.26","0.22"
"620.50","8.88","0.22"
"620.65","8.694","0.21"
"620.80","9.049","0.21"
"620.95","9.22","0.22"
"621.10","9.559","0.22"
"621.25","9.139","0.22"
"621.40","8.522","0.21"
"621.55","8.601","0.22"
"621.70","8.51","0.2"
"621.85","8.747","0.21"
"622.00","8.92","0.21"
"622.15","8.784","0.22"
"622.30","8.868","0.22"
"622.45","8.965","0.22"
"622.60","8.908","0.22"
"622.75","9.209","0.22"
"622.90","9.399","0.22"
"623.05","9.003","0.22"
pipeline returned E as -0.01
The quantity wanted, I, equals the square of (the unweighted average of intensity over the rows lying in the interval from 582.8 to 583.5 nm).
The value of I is 95.3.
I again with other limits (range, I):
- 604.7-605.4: 92.5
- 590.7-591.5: 87.6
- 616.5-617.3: 79.2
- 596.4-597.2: 90.0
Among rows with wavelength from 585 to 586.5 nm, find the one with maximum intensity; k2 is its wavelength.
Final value 586.45 nm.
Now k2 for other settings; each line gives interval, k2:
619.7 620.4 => 619.90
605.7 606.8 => 606.25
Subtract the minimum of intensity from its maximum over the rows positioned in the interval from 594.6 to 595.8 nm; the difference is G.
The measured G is 0.61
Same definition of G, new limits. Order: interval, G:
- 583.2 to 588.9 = 3.31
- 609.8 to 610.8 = 0.80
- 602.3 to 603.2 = 0.51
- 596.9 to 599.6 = 1.00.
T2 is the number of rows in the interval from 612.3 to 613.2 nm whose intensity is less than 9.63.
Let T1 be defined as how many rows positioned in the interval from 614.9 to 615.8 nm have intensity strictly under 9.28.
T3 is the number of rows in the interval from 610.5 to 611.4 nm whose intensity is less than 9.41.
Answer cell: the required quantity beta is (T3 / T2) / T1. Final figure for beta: 0.17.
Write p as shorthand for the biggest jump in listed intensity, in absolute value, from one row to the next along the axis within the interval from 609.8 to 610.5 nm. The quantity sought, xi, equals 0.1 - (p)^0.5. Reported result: -0.61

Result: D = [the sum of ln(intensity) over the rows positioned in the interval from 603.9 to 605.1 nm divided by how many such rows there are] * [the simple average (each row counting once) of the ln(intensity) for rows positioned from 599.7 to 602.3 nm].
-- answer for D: 5.06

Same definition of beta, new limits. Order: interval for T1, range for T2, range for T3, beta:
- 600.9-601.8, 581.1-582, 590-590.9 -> 0.25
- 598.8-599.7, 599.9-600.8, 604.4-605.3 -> 0.05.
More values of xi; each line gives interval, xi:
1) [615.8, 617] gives -0.55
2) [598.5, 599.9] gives -0.82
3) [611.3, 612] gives -0.51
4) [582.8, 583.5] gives -0.70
